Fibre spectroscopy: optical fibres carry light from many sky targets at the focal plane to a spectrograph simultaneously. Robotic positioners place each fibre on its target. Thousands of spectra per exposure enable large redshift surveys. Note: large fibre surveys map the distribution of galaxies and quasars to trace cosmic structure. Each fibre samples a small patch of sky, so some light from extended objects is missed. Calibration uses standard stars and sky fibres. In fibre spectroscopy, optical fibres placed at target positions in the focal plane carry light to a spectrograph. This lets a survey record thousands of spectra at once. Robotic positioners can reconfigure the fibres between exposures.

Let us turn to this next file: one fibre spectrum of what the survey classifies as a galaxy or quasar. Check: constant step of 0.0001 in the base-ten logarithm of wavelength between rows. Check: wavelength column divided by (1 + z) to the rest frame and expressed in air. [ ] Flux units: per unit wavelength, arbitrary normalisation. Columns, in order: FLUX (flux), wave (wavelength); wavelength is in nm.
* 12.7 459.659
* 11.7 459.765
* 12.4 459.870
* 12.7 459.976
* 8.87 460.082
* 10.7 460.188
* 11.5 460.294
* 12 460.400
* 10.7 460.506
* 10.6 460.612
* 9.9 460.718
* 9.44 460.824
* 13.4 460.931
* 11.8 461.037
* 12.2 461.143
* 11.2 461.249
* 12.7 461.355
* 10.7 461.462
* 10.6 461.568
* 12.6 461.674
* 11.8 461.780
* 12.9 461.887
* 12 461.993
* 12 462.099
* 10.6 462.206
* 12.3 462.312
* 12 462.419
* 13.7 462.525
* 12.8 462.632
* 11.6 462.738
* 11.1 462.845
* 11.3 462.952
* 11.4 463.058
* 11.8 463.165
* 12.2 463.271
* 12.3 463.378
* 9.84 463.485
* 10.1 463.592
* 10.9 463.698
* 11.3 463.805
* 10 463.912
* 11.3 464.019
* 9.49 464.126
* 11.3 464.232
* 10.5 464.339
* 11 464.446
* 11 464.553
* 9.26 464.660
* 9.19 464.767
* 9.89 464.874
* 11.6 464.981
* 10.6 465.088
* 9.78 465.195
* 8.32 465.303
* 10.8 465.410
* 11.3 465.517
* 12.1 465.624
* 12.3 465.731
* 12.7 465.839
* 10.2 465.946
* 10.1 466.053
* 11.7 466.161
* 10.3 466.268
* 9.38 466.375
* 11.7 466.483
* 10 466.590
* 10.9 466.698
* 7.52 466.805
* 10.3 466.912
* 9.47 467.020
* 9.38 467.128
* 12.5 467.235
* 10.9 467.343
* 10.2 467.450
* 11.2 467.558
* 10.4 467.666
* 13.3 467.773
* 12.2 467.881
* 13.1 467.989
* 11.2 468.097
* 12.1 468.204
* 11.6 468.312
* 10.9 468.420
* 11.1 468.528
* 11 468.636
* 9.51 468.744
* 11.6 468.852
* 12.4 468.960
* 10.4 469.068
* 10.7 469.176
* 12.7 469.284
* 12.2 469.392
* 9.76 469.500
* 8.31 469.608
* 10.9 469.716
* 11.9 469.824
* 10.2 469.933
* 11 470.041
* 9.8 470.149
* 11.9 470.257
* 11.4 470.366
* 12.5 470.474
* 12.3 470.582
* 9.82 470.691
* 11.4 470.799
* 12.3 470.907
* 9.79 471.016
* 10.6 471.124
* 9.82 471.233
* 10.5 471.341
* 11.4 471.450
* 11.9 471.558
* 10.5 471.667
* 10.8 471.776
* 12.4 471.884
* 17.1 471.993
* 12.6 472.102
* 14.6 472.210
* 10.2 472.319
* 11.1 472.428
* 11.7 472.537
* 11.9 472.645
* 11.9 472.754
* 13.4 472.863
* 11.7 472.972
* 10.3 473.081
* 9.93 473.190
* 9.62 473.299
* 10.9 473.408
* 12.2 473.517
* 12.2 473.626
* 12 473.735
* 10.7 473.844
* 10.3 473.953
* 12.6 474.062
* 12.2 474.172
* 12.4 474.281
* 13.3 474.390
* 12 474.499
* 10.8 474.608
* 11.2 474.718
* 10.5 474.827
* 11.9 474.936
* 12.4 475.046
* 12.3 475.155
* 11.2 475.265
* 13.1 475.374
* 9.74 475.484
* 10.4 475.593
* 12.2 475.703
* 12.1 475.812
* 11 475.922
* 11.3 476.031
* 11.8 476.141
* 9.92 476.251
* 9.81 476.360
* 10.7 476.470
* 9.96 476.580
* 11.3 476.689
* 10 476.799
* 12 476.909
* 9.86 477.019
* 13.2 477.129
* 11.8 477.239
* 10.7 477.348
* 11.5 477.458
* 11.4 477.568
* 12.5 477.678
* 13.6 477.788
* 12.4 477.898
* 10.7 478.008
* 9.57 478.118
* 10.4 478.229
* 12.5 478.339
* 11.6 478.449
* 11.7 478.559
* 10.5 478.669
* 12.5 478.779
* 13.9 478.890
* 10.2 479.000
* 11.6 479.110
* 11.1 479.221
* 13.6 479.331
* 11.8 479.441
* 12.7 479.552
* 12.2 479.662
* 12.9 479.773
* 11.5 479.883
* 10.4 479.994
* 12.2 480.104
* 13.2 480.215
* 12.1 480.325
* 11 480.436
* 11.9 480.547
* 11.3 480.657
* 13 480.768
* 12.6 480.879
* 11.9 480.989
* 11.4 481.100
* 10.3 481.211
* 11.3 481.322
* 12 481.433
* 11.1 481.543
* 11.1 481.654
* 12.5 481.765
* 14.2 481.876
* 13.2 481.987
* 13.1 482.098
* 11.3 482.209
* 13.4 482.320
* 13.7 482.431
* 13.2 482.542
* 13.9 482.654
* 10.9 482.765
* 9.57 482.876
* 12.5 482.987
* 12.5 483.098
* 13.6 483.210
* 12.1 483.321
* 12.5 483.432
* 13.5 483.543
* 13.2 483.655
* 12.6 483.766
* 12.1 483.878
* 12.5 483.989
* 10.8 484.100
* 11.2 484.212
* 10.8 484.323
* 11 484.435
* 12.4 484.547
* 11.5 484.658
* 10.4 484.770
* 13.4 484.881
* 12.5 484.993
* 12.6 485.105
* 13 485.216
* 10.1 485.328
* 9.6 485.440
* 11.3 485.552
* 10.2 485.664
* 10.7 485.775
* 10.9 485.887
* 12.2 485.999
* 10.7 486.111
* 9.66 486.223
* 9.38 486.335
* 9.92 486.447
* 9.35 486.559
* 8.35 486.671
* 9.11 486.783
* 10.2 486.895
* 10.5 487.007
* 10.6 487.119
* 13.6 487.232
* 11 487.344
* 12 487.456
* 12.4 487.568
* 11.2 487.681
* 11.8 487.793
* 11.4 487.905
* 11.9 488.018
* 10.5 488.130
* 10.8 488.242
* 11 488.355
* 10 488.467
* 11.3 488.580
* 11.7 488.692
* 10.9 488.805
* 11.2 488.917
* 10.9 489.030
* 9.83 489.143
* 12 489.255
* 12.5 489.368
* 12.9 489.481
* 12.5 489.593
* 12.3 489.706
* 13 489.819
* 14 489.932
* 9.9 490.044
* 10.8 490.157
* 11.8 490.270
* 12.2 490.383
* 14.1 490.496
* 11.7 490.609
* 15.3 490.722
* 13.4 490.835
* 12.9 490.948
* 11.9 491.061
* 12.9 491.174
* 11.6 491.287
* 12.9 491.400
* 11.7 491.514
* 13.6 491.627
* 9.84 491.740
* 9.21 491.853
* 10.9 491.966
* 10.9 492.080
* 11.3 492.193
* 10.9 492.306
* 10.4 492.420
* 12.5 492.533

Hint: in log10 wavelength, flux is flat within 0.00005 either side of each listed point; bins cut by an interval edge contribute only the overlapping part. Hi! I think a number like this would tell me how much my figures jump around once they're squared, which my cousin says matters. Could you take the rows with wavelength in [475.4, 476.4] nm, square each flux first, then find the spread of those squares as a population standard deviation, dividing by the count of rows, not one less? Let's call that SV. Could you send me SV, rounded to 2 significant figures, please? 20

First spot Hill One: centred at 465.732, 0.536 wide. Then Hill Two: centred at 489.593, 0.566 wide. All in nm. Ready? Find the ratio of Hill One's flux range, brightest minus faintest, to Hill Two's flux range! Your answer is 3.6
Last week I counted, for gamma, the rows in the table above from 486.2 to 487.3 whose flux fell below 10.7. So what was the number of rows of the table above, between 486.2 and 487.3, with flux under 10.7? 9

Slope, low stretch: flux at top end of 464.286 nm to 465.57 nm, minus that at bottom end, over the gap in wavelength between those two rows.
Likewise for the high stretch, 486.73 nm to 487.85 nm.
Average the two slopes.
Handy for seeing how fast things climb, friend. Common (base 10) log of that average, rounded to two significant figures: 0.22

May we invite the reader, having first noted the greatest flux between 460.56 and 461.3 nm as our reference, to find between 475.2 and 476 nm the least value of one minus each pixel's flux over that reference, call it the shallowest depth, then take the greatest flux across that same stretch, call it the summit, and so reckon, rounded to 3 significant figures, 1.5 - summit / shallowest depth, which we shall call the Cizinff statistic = -584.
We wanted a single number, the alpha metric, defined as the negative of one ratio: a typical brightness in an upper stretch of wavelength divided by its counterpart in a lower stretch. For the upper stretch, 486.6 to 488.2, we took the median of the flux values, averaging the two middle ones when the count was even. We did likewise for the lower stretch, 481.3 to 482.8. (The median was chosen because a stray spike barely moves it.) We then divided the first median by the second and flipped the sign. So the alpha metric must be -0.87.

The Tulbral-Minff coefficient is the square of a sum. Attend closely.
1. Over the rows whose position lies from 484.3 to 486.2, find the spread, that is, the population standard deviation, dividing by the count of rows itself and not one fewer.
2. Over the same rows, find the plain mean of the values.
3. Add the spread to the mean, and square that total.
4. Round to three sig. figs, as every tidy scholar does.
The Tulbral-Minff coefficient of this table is 155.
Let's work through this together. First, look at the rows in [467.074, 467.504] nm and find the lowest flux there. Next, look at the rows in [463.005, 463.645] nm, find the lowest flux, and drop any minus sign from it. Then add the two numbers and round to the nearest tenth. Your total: 19.2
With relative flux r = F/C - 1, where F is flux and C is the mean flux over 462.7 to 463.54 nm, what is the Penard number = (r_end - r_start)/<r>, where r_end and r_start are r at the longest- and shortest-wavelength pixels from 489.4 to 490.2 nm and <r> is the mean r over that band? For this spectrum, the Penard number -3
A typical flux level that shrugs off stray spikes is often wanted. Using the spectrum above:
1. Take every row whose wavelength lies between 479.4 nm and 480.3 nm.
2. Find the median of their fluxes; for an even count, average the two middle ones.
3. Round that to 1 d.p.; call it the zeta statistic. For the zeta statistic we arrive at 12.2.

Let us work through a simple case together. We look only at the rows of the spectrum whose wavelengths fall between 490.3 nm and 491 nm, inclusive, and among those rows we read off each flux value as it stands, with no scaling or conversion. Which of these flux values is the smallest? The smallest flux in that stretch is 11.7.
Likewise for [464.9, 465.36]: 8.32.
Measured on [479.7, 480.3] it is 10.4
